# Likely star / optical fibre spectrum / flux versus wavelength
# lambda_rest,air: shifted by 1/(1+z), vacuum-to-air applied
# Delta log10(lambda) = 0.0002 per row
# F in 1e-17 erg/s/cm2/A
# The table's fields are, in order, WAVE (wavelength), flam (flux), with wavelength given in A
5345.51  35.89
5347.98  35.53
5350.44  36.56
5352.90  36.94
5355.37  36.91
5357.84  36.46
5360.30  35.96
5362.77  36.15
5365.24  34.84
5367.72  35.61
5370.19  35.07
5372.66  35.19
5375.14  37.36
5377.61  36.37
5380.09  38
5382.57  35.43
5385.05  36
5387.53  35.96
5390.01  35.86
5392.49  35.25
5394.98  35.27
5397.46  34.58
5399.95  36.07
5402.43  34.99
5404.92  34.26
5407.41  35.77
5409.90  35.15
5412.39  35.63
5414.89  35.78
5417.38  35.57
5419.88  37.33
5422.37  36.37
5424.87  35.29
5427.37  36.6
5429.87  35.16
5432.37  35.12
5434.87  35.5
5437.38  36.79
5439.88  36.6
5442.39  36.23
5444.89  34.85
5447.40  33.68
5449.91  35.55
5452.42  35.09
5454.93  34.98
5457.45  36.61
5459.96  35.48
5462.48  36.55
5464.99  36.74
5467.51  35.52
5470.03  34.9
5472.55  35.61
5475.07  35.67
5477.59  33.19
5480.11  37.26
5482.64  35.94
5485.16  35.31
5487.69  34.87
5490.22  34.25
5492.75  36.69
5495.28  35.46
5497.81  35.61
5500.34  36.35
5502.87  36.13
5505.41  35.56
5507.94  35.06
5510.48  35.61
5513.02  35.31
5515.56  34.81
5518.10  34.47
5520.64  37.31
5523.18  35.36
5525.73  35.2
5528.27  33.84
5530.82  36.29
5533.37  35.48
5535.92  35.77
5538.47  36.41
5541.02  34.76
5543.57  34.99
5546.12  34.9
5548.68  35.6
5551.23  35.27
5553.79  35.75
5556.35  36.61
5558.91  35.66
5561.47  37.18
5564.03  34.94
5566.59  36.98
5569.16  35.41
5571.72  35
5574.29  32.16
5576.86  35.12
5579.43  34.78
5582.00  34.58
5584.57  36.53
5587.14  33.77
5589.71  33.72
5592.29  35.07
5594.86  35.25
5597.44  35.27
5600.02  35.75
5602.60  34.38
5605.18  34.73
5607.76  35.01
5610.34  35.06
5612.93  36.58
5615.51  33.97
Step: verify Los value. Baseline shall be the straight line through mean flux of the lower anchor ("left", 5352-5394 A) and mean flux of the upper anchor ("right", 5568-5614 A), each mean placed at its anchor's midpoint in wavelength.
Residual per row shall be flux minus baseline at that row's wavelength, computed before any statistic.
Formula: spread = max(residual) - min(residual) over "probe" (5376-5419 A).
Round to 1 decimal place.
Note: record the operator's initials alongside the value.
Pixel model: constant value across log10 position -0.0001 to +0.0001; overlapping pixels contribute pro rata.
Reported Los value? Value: 3.6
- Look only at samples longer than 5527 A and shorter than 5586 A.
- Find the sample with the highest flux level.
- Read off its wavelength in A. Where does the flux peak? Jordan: 5561.47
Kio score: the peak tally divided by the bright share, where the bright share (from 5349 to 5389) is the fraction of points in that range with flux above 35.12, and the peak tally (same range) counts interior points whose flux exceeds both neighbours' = 6.9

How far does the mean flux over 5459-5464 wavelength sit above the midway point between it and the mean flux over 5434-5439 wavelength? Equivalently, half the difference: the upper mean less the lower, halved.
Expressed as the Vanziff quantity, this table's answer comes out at -0.06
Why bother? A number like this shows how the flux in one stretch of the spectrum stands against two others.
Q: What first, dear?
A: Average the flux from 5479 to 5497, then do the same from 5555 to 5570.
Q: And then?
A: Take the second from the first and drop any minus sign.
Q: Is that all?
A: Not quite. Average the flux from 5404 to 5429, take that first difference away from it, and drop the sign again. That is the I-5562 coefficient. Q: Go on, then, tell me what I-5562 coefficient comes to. 35.3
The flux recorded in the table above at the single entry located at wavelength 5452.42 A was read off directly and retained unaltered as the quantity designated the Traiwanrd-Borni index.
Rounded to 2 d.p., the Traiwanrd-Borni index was 35.09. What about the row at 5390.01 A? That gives 35.86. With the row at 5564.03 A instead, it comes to 34.94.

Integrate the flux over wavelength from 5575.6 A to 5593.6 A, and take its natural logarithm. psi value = 6.440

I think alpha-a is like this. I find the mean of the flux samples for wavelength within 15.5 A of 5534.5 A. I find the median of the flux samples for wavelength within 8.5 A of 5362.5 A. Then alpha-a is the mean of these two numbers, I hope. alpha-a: 35.7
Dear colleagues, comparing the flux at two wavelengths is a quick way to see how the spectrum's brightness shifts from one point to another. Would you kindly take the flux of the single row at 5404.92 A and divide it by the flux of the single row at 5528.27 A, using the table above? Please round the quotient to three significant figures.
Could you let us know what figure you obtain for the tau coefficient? 1.01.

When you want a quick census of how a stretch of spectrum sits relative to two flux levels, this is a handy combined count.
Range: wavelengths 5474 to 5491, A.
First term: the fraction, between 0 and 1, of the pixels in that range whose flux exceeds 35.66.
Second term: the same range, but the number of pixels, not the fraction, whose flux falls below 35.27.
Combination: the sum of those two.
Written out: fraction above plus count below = 3.4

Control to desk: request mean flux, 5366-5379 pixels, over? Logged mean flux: 35.9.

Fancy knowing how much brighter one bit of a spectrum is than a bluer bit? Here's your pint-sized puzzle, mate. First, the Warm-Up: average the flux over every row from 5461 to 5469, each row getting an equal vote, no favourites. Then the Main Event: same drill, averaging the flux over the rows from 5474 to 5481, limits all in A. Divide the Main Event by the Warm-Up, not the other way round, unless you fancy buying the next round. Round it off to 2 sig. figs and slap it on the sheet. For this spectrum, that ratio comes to 0.98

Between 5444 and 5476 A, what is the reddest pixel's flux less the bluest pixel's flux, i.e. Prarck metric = 0.8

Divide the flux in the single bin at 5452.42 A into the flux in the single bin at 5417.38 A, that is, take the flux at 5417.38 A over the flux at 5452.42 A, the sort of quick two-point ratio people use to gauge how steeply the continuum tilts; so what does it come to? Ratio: 1.01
